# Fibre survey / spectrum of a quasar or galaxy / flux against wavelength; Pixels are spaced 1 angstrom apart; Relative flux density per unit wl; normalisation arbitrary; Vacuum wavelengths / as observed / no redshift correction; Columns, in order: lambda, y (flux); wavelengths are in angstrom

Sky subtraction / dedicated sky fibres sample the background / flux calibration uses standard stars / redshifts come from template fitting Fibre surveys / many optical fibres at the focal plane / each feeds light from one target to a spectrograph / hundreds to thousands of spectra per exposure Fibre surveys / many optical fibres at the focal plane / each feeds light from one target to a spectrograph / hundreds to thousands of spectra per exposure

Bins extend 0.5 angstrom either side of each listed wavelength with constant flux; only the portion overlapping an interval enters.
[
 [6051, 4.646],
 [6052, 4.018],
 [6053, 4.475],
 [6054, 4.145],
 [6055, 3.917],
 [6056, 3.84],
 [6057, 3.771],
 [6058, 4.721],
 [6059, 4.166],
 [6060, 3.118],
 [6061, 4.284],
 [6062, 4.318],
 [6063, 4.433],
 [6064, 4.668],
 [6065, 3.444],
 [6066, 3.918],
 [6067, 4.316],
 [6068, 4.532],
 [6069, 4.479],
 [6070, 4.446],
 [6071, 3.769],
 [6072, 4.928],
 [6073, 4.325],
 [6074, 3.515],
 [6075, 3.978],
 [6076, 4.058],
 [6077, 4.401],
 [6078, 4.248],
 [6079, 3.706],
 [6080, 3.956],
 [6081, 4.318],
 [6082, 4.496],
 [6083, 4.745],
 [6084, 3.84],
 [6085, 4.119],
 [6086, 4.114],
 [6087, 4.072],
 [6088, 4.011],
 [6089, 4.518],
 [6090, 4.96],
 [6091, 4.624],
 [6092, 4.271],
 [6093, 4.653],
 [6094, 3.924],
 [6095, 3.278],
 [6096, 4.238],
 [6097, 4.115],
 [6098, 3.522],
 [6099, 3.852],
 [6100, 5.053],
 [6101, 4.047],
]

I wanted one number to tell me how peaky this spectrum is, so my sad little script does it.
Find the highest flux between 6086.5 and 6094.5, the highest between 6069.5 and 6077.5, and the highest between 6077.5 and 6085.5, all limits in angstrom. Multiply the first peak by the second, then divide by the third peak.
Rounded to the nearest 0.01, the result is 5.15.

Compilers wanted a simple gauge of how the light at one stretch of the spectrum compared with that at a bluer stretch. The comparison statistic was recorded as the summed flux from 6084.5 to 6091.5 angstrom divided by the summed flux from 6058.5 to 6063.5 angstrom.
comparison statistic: 1.5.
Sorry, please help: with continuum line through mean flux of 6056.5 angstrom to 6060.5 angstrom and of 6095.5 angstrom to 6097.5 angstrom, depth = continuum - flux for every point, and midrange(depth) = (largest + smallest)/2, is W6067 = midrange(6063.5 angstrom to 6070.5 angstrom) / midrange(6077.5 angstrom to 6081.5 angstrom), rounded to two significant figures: -1.2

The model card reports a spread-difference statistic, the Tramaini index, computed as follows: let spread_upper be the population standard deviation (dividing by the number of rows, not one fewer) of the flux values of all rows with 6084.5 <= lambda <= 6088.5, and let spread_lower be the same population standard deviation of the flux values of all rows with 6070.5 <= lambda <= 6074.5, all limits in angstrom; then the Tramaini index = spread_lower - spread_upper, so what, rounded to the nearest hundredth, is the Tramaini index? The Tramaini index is 0.50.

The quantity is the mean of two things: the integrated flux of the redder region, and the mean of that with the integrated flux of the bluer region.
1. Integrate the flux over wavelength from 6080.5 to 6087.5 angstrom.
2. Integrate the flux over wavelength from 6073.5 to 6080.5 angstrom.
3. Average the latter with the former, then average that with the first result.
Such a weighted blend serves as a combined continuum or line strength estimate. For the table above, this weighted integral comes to 29.2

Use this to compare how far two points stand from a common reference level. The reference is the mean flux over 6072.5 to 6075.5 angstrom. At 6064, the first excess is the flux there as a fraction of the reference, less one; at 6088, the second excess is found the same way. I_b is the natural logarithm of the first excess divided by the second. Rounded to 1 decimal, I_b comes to 2.3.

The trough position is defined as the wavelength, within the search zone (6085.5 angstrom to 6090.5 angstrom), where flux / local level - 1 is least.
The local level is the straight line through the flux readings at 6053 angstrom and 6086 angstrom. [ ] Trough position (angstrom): 6088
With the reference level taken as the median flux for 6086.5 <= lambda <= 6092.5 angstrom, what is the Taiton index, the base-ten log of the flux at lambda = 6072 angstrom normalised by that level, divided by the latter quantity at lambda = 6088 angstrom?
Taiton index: -1.3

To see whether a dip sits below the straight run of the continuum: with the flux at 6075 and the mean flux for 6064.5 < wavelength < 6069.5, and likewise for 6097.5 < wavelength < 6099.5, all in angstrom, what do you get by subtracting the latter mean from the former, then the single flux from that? -3.5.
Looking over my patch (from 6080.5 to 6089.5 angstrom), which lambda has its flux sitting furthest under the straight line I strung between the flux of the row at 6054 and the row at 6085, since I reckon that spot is 6084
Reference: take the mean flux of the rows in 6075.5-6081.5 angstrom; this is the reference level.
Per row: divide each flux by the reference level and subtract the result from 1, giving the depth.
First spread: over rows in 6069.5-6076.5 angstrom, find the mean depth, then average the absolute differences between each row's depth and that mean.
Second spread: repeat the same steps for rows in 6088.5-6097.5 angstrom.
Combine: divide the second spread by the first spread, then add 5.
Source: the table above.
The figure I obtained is 6.0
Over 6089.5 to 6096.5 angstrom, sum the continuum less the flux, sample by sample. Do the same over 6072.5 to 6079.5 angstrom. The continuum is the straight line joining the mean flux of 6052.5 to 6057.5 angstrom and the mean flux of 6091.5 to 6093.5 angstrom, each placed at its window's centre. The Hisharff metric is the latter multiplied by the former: 2.2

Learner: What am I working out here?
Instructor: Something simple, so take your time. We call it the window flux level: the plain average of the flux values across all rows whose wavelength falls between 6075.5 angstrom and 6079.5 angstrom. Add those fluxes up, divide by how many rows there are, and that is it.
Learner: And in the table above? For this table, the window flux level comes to 4.10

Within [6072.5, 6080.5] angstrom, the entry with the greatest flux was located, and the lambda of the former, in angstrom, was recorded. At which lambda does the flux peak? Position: 6077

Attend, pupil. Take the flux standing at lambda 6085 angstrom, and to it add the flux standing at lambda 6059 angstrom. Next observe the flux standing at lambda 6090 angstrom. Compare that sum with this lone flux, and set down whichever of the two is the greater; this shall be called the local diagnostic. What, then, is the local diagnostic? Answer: 8.3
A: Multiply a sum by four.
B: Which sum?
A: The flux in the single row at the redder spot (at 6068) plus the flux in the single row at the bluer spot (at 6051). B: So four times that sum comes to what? 37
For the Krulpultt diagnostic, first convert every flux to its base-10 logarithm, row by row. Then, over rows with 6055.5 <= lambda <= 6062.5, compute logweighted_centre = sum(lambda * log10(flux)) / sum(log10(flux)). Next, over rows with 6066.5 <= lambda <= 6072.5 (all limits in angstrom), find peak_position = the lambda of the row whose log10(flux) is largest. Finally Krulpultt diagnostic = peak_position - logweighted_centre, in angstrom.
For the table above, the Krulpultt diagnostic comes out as 13.0 angstrom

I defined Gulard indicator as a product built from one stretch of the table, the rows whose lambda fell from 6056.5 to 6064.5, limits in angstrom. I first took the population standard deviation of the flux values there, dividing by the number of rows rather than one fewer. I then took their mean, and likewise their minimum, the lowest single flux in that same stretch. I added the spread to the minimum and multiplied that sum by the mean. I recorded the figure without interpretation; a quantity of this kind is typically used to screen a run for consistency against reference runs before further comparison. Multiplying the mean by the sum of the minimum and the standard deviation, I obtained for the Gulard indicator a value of 15.1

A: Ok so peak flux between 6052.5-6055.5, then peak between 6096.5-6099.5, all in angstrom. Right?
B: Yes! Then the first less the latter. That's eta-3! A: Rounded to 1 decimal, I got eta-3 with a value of 0.4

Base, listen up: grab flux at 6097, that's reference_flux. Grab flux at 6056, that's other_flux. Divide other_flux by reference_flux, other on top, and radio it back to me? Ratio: 0.93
